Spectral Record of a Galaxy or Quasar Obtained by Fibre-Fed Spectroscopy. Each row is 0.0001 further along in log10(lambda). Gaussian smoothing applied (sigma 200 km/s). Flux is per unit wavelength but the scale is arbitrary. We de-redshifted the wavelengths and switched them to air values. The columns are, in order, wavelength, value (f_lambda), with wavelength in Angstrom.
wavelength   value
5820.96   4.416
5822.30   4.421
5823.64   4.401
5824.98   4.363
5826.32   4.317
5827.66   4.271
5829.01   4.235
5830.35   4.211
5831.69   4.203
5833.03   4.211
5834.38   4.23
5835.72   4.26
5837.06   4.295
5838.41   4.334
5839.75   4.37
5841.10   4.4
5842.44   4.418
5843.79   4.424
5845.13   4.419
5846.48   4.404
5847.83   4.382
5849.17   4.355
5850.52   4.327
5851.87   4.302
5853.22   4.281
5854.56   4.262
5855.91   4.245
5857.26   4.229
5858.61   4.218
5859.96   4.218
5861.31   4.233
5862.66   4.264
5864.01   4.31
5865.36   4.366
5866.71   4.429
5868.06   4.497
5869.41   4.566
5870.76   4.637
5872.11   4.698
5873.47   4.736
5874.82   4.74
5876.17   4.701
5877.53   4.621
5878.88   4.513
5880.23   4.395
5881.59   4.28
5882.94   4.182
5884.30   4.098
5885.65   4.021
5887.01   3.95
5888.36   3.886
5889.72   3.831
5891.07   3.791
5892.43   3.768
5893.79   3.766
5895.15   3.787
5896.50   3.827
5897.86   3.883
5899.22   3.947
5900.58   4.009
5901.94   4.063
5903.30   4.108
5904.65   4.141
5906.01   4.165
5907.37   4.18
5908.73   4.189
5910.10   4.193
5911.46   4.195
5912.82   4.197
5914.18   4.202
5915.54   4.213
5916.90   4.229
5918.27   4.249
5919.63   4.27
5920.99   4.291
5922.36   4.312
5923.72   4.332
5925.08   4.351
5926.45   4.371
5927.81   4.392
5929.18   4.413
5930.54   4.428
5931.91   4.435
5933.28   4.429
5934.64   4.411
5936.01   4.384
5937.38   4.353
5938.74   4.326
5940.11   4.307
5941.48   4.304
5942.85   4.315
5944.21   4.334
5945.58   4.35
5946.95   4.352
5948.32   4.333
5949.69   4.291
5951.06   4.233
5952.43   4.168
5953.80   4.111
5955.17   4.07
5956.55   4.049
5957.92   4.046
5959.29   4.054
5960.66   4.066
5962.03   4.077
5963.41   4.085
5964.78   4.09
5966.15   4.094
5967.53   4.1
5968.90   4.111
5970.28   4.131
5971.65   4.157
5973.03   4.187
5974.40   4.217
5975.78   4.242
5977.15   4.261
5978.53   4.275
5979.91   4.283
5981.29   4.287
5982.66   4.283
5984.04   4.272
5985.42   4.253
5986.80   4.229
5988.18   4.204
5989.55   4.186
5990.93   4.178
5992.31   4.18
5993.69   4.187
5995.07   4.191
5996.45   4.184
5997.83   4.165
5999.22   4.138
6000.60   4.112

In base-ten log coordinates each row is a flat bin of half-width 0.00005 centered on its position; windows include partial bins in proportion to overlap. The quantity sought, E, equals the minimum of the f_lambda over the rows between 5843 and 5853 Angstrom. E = 4.302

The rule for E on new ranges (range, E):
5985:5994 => 4.178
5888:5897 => 3.766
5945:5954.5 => 4.111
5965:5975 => 4.094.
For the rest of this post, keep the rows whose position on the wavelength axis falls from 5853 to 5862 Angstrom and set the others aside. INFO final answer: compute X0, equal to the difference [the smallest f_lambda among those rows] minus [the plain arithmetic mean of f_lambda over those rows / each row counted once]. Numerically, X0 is -0.02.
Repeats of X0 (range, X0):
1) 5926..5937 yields -0.04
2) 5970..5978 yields -0.07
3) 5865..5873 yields -0.17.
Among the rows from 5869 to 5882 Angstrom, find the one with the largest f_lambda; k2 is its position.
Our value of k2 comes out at 5874.82 Angstrom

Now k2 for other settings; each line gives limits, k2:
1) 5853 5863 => 5853.22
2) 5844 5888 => 5874.82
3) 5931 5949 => 5931.91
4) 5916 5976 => 5931.91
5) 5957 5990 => 5981.29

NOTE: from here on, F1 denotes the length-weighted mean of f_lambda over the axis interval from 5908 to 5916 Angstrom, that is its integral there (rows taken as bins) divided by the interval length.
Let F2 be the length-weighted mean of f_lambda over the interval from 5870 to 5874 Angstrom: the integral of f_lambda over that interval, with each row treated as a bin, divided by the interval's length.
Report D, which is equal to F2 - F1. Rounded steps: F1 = 4.20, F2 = 4.68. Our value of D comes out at 0.49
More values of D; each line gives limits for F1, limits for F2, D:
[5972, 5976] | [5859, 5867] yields 0.09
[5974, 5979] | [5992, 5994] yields -0.06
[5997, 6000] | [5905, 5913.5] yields 0.04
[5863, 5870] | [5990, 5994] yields -0.25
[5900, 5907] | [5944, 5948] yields 0.24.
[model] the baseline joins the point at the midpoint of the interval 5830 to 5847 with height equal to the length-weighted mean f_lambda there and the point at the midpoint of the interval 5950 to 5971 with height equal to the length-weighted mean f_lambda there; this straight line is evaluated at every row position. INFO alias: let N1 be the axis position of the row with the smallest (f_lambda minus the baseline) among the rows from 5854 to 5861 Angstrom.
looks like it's 5858.61 Angstrom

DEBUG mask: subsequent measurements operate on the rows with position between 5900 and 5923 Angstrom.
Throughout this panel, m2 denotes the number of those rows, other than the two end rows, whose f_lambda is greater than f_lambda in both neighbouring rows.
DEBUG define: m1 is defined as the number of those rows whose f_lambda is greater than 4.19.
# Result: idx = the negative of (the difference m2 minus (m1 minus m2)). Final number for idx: 10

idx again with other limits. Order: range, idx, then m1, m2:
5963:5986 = 7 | 9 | 1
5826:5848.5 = 15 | 17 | 1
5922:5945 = 15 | 17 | 1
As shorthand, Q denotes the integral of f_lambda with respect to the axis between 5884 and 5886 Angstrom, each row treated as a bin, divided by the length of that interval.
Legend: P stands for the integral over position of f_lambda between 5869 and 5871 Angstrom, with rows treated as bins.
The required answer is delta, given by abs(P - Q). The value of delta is 5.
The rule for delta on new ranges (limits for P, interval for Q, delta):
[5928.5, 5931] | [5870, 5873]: 6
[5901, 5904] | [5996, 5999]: 8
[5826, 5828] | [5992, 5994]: 4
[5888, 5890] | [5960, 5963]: 4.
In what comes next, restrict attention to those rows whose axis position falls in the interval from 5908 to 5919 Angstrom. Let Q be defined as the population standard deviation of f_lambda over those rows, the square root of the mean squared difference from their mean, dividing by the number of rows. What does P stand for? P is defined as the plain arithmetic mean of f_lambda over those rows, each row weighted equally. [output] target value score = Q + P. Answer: 4.23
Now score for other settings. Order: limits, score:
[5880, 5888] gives 4.31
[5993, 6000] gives 4.19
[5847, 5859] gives 4.34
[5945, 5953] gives 4.36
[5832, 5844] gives 4.40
